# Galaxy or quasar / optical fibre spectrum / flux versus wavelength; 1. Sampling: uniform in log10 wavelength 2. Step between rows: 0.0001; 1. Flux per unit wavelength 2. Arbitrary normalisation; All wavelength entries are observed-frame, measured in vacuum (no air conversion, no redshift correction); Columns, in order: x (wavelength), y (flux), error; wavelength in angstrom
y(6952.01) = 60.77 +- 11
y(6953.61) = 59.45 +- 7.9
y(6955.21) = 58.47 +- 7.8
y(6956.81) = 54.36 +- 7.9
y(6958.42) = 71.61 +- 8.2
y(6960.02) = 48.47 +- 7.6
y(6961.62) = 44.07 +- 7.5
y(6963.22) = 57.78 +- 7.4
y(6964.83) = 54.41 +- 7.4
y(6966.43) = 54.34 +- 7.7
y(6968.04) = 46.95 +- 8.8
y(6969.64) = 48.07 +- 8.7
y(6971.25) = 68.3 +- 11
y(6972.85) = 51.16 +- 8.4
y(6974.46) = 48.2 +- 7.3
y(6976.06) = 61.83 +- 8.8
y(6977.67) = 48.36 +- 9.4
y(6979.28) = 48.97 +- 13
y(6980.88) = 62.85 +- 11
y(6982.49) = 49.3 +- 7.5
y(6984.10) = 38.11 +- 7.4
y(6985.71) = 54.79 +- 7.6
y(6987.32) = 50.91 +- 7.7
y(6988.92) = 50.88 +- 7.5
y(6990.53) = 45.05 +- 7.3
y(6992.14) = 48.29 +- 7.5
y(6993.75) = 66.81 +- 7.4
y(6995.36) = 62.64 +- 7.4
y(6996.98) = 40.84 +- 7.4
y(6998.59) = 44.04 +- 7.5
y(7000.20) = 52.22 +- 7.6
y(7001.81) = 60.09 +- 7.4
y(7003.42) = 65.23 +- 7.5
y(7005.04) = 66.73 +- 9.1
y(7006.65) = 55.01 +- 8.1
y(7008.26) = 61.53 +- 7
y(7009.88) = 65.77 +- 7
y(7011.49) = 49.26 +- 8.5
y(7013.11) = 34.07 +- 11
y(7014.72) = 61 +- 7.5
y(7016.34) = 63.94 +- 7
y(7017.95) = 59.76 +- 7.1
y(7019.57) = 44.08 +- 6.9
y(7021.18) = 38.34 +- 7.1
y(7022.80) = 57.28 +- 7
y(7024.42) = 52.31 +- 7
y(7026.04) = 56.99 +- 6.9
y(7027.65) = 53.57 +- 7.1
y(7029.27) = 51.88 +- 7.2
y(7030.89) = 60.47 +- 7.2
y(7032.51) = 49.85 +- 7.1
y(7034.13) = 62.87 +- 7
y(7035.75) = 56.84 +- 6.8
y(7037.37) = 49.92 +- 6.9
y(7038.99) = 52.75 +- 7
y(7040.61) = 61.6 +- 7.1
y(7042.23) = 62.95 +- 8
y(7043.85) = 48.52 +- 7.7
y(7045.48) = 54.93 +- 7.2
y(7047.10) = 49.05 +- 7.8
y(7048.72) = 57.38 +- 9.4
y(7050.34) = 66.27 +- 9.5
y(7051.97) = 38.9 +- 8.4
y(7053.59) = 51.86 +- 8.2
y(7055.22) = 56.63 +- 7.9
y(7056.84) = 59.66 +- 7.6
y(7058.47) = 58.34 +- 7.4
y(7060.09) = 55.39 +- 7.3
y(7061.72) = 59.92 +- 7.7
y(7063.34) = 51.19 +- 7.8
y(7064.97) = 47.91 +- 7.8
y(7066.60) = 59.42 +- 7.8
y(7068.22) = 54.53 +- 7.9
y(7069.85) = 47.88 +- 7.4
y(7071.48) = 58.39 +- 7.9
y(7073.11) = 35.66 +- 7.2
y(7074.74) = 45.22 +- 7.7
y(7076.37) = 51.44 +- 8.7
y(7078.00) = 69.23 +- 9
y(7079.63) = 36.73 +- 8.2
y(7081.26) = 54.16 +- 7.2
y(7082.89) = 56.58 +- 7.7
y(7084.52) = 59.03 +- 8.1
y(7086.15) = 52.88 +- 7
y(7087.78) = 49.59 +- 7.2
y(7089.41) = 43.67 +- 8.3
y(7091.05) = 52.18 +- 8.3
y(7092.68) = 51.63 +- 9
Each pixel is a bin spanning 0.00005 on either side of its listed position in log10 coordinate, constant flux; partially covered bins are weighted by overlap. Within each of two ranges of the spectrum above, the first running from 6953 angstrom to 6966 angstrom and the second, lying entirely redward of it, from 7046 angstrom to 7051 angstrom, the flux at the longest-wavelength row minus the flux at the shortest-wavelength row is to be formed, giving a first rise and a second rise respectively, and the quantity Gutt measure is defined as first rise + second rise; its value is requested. 12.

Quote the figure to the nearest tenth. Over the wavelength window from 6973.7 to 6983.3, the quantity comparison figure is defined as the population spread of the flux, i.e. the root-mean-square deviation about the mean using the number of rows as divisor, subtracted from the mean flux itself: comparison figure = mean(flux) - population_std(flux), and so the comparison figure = 46.8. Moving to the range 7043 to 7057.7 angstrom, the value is 46.3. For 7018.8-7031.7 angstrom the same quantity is 45.0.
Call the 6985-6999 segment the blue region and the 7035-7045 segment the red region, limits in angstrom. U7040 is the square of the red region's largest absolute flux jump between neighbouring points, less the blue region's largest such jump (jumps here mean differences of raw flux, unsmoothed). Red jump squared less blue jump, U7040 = 186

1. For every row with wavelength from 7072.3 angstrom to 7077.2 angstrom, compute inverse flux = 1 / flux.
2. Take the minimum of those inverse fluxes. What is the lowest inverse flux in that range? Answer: 0.0194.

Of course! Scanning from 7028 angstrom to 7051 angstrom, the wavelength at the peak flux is 7050.34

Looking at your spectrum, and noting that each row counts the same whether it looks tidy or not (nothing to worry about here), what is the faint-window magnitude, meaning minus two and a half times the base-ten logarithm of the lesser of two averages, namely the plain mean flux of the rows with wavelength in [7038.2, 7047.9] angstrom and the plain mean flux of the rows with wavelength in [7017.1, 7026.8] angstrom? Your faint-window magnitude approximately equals -4.28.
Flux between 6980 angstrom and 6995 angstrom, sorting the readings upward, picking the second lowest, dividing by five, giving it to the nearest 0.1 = 9.0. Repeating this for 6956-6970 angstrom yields 9.4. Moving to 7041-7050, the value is 9.8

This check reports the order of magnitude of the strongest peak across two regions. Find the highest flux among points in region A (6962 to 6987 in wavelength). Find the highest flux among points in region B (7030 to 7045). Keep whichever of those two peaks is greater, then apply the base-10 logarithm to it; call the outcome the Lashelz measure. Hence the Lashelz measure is 1.83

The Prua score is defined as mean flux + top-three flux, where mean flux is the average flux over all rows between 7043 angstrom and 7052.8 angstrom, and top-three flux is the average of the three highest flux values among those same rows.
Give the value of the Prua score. 112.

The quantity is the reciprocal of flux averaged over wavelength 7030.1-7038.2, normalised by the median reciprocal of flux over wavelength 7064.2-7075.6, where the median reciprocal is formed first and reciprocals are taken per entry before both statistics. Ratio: 0.86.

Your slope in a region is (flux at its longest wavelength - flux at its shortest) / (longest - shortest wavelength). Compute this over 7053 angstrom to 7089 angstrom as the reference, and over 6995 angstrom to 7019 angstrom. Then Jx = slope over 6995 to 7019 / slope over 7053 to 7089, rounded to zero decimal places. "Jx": 2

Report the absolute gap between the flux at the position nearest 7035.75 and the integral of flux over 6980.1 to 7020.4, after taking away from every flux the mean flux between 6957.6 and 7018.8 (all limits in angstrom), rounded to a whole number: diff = 8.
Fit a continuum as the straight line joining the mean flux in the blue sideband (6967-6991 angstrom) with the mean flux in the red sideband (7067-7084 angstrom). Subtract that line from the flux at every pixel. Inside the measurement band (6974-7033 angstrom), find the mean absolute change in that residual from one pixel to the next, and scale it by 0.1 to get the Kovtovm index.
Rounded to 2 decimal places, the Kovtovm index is 0.91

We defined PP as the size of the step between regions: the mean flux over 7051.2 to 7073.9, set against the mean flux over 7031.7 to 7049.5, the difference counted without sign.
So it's 2.6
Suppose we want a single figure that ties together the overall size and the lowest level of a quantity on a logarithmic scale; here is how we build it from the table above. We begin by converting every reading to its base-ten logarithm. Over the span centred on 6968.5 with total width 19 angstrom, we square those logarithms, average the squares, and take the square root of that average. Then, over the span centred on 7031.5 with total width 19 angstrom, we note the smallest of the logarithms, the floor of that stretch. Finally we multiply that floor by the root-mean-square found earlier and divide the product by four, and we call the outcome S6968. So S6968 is 0.73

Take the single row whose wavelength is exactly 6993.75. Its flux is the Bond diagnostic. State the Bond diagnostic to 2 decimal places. 66.81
